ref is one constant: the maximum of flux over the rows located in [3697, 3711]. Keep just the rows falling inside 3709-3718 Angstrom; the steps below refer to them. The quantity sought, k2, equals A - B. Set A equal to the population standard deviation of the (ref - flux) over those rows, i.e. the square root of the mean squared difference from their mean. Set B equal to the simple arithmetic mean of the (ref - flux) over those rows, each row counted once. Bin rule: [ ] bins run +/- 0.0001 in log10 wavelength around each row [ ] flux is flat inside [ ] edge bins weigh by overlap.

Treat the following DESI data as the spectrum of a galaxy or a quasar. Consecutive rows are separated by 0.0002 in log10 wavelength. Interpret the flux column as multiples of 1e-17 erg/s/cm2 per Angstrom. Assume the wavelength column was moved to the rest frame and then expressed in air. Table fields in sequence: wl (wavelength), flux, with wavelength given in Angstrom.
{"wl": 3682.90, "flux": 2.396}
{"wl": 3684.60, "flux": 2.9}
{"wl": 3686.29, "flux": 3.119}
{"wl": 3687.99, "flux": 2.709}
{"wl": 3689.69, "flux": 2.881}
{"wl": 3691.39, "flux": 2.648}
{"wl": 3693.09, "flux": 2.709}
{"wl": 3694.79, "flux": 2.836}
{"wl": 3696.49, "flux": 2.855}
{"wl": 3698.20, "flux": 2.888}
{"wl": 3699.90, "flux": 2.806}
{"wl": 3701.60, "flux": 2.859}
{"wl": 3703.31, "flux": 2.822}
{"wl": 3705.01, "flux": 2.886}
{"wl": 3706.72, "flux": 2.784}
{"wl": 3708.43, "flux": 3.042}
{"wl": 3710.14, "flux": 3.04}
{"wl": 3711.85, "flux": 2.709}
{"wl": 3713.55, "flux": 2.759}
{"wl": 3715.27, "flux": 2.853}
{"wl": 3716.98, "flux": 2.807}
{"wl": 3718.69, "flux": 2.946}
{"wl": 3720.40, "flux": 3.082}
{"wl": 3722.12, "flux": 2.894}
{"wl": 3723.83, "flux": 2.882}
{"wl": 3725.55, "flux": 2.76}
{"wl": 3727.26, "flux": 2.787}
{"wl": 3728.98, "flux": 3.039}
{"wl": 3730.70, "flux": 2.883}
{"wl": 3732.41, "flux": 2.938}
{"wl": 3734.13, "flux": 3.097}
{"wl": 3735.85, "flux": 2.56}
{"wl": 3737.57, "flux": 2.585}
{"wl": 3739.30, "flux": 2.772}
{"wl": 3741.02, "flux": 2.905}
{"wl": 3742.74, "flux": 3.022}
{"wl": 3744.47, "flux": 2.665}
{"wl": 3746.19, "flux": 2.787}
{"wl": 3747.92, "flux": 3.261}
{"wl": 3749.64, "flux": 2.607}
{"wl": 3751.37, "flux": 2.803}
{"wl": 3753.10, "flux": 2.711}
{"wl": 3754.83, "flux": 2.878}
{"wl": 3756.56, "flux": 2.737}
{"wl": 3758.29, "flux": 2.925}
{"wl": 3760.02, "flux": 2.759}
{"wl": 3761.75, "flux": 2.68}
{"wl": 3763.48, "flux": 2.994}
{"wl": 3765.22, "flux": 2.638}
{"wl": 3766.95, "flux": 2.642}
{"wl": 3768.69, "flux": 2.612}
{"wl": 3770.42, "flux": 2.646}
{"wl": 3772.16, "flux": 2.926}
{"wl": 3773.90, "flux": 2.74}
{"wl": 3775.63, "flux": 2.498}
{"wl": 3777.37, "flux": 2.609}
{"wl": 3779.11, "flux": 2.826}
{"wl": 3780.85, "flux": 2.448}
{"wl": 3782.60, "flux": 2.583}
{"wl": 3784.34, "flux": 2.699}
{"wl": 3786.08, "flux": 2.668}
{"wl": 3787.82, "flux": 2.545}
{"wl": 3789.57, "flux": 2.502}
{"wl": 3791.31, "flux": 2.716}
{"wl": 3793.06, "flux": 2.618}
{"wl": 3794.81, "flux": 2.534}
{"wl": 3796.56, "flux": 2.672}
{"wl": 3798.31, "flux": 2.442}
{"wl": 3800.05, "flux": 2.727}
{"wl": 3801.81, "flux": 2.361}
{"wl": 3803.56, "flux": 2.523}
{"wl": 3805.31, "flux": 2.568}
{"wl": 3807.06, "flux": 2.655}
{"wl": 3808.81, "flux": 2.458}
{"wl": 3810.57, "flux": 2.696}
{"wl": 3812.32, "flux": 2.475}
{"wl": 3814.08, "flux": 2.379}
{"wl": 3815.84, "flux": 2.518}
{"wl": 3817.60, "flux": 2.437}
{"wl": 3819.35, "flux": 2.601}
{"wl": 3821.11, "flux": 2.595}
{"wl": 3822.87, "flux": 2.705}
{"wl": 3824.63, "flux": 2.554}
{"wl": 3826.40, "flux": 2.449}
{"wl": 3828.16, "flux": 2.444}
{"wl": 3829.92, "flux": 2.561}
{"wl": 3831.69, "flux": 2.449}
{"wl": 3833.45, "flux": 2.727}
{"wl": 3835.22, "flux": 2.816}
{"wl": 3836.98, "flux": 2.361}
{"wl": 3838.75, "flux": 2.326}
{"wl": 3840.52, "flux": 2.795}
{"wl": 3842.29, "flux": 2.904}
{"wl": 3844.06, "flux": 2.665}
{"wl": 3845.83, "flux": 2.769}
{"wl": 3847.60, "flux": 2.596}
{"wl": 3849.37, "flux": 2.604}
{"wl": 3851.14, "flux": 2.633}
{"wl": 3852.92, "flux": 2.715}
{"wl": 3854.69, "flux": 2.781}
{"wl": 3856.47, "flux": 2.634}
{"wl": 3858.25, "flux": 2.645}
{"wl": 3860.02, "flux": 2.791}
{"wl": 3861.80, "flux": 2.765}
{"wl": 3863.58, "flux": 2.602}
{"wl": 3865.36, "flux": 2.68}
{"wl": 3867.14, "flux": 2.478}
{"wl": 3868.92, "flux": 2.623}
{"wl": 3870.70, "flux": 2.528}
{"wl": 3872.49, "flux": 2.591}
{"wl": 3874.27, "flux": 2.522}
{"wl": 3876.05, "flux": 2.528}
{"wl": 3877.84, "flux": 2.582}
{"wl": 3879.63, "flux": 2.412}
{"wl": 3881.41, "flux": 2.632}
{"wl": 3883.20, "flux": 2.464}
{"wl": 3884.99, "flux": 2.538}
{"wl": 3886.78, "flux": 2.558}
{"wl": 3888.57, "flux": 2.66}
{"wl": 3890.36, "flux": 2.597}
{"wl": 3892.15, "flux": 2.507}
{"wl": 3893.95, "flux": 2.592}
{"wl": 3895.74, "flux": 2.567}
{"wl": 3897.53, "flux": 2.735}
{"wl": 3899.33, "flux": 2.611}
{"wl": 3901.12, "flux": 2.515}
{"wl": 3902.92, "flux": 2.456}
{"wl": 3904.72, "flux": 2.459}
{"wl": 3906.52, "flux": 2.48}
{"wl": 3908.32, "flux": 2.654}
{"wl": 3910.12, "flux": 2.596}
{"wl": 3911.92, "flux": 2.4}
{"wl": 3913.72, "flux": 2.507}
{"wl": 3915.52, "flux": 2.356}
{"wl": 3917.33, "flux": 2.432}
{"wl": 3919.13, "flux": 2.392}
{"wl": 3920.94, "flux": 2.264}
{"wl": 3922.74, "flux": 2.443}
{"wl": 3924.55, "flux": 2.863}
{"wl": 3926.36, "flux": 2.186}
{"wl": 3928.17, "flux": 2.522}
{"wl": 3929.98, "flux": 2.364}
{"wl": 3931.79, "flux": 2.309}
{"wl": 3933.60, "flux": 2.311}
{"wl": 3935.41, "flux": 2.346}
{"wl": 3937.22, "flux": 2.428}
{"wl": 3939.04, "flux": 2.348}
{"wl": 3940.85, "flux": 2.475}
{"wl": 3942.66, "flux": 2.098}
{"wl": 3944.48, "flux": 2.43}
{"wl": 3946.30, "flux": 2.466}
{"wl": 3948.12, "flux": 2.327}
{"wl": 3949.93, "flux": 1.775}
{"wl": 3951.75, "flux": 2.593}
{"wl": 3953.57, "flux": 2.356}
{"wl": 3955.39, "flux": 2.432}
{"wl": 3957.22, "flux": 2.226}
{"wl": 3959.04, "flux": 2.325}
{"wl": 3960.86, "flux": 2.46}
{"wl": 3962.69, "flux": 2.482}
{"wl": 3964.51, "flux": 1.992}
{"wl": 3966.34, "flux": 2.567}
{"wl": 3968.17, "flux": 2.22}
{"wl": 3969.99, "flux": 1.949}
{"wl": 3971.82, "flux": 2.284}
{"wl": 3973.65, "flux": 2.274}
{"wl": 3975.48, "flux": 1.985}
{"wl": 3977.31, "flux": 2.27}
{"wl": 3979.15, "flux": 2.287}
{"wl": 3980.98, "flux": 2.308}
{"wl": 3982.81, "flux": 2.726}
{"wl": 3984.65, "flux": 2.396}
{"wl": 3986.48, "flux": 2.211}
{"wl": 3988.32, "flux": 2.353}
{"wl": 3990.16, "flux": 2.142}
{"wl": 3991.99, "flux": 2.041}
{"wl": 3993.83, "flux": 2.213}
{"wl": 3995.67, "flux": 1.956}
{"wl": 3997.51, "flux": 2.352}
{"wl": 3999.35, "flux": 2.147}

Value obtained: -0.09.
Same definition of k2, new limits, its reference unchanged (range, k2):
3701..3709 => -0.07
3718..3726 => -0.02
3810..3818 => -0.43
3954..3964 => -0.56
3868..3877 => -0.44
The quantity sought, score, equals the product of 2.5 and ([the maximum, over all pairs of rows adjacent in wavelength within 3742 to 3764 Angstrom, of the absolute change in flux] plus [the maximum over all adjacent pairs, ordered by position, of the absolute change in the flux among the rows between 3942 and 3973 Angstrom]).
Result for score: 3.7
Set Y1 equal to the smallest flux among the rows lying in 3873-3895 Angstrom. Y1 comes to 2.412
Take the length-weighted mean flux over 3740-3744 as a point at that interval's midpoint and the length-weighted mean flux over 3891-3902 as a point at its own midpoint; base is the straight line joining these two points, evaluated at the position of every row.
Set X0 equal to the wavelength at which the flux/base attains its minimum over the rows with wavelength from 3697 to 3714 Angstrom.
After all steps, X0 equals 3711.85 Angstrom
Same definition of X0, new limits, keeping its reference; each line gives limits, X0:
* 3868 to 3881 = 3879.63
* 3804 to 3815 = 3814.08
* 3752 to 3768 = 3765.22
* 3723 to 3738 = 3735.85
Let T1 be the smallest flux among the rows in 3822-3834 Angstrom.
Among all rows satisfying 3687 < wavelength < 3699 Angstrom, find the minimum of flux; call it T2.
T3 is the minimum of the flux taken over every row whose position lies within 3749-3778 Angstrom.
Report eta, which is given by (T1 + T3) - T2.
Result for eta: 2.29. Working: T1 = 2.444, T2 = 2.648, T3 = 2.498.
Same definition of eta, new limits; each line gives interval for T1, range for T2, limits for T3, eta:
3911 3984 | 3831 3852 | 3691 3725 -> 2.10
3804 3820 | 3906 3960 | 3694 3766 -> 3.16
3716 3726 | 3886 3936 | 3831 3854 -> 2.90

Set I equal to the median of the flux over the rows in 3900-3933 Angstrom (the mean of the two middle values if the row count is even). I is 2.4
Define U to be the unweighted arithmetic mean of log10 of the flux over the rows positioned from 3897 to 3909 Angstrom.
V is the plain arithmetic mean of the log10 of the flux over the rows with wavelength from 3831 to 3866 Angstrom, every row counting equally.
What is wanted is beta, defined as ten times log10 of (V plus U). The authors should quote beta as -0.80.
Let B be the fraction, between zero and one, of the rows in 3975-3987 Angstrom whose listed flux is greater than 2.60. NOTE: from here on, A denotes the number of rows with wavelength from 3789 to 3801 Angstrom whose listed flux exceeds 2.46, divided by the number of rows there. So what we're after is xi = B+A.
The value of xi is 1.0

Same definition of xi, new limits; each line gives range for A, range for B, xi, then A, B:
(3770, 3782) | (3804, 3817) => 1.1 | 0.86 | 0.3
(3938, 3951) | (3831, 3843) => 0.9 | 0.29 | 0.6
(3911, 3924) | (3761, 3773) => 1.1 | 0.14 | 1.0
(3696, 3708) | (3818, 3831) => 1.3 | 1.00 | 0.3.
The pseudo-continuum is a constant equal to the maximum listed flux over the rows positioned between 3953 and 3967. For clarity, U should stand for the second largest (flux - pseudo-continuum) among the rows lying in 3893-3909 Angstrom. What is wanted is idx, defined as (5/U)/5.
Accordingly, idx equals 11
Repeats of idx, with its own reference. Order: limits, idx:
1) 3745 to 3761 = 3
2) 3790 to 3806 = 7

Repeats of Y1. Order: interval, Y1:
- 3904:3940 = 2.186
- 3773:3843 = 2.326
